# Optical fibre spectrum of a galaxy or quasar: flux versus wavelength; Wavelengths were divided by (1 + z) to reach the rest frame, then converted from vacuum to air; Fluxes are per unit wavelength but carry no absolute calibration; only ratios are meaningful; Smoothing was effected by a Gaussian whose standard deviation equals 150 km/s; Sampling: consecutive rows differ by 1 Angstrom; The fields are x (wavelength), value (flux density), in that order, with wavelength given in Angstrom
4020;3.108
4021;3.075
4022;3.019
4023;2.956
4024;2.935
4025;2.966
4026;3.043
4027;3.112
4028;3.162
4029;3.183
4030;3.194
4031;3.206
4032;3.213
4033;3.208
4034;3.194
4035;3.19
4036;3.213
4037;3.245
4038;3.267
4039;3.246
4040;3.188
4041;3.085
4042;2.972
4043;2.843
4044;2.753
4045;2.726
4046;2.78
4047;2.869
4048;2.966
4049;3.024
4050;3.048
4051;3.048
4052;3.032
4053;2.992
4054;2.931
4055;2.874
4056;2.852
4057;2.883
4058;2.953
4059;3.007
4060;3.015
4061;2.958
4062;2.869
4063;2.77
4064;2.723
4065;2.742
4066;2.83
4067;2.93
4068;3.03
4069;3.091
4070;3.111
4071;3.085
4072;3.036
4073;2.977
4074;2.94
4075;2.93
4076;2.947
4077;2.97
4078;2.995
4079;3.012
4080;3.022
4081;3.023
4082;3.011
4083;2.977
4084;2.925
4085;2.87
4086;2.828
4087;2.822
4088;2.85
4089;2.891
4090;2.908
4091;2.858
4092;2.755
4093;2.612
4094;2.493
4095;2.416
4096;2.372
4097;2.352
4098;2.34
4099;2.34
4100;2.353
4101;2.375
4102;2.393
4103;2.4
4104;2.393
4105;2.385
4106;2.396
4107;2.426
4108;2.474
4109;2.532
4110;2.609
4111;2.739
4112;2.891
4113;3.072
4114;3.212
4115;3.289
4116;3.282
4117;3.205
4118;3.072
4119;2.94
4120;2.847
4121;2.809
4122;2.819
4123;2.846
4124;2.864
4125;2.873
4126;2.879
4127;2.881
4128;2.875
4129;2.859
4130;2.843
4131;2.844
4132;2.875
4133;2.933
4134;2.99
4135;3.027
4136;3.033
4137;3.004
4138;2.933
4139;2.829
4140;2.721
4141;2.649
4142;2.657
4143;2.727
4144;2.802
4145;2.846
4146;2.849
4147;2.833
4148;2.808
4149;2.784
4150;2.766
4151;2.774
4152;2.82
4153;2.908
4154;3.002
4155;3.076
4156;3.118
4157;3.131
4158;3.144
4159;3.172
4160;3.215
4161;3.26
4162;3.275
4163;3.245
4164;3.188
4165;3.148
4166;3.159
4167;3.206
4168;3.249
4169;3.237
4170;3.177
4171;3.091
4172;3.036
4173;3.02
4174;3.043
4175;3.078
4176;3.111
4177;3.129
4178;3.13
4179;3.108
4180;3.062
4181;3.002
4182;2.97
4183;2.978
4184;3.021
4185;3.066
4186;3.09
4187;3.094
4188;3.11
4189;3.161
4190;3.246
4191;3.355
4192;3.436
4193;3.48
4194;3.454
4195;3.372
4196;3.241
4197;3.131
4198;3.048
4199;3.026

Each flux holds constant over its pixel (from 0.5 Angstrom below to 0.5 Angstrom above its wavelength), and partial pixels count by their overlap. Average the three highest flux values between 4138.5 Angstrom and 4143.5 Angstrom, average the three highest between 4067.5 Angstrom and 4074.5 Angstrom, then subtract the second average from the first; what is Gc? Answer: -0.34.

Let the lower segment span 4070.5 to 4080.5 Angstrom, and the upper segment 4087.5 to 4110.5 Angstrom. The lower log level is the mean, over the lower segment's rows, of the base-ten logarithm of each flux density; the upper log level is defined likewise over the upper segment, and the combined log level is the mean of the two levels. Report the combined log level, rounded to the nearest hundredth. 0.44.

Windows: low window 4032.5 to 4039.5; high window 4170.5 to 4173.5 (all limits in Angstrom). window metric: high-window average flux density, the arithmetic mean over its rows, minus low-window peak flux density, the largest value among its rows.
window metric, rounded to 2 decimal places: -0.22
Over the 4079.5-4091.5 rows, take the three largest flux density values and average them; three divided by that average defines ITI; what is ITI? 0.994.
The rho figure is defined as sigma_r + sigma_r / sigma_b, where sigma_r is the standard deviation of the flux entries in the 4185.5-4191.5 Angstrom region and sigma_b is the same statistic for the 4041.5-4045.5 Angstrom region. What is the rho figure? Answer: 1.1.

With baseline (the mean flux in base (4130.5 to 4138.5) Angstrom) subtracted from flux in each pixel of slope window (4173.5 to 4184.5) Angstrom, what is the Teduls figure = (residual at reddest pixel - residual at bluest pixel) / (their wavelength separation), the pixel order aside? 0.00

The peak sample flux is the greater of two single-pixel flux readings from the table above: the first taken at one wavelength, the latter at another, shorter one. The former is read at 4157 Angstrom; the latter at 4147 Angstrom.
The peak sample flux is 3.13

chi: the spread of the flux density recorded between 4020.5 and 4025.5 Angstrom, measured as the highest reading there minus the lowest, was 0.14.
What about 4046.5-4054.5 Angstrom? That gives 0.18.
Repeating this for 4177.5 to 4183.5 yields 0.16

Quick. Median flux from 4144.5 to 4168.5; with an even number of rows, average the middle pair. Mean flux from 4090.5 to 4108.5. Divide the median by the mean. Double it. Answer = 2.55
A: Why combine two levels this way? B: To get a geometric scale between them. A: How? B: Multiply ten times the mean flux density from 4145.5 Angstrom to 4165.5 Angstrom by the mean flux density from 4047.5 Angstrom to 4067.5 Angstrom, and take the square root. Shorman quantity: 9.4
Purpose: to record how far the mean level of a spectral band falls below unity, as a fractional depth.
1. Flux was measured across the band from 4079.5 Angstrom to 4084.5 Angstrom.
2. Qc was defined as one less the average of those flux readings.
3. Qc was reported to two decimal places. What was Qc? -1.99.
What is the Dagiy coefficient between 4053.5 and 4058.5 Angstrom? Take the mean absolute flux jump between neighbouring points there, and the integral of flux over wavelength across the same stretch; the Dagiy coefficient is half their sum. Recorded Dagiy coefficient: 7.3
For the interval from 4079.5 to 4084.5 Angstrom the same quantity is 7.5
